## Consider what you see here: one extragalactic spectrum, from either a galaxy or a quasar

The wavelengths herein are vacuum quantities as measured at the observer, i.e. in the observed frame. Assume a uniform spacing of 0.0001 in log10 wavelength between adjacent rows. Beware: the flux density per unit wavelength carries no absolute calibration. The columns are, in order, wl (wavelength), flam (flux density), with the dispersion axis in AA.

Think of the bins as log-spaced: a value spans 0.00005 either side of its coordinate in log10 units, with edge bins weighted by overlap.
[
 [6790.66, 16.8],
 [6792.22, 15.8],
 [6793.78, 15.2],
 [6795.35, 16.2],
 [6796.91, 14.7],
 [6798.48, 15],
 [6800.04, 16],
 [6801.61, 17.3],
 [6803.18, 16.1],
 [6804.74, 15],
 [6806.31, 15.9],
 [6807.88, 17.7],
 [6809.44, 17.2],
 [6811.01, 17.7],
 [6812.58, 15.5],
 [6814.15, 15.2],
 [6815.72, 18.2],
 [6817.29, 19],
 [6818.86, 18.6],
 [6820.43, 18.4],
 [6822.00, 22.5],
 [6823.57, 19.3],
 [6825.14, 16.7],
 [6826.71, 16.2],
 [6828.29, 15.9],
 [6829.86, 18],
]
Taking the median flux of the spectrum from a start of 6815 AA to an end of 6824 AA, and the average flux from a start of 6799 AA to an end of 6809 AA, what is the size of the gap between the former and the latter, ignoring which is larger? 2.5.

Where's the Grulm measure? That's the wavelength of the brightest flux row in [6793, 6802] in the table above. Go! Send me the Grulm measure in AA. 6801.61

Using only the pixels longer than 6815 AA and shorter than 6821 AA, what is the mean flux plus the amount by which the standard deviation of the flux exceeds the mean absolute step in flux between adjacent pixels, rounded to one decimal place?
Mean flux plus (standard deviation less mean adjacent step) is 18.4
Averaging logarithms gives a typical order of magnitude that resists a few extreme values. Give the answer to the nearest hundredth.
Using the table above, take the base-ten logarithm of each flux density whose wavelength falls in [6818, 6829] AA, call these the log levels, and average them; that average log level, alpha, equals 1.26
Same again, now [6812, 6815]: 1.19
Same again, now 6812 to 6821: 1.24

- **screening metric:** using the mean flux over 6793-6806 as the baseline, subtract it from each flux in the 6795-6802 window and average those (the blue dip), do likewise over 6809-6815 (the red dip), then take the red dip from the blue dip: -0.6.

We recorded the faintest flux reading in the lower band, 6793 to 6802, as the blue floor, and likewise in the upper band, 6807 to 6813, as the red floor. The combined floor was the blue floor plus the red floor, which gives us 30.2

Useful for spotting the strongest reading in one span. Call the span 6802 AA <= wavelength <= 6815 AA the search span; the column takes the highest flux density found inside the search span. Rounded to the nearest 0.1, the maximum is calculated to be 17.7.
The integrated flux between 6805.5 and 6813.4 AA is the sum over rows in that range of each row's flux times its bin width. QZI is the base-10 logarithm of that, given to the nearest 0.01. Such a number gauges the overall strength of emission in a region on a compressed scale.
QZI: 2.12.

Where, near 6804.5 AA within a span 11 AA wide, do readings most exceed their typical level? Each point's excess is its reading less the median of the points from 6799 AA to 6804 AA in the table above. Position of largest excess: 6807.88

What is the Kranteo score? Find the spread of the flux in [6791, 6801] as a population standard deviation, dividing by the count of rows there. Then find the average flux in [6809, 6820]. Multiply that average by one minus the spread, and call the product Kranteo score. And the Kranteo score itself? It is 7.8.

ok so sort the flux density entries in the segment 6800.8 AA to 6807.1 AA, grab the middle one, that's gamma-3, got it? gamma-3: 16.0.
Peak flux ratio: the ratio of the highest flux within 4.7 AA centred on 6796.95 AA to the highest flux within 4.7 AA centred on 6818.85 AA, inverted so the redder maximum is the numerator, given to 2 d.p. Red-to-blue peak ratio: 1.17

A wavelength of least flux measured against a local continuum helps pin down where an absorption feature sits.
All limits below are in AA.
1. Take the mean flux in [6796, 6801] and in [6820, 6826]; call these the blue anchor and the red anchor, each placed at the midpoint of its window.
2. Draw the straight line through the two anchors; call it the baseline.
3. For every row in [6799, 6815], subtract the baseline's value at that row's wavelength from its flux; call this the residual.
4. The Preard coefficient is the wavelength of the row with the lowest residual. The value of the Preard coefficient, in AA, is 6814.15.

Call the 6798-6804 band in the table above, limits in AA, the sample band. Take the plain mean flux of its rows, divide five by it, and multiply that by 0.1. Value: 0.031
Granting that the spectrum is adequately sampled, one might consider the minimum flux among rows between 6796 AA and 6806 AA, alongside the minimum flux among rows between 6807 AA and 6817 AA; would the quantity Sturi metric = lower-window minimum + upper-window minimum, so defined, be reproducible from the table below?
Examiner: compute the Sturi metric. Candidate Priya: 29.9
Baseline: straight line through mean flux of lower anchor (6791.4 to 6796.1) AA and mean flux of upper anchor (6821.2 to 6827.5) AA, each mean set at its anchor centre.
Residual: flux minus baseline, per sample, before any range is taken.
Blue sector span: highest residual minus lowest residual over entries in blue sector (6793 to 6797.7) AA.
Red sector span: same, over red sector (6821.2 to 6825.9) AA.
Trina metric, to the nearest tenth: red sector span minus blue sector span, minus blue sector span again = 2.8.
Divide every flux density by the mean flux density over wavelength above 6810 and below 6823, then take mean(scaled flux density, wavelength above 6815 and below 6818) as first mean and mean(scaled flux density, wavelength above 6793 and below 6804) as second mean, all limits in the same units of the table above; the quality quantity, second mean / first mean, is 0.849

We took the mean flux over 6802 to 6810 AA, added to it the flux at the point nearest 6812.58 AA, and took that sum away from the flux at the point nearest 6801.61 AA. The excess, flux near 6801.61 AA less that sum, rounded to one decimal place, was -14.6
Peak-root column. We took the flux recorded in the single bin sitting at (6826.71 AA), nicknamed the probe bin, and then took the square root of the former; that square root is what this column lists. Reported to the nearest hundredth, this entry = 4.02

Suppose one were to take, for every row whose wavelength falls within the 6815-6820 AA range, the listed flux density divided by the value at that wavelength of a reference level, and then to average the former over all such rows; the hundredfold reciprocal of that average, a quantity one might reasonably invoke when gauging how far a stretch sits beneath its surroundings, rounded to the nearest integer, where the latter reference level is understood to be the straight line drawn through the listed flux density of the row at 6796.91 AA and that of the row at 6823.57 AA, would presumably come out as 98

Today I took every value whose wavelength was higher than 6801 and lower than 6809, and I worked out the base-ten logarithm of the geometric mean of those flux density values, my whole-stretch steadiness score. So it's 1.21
